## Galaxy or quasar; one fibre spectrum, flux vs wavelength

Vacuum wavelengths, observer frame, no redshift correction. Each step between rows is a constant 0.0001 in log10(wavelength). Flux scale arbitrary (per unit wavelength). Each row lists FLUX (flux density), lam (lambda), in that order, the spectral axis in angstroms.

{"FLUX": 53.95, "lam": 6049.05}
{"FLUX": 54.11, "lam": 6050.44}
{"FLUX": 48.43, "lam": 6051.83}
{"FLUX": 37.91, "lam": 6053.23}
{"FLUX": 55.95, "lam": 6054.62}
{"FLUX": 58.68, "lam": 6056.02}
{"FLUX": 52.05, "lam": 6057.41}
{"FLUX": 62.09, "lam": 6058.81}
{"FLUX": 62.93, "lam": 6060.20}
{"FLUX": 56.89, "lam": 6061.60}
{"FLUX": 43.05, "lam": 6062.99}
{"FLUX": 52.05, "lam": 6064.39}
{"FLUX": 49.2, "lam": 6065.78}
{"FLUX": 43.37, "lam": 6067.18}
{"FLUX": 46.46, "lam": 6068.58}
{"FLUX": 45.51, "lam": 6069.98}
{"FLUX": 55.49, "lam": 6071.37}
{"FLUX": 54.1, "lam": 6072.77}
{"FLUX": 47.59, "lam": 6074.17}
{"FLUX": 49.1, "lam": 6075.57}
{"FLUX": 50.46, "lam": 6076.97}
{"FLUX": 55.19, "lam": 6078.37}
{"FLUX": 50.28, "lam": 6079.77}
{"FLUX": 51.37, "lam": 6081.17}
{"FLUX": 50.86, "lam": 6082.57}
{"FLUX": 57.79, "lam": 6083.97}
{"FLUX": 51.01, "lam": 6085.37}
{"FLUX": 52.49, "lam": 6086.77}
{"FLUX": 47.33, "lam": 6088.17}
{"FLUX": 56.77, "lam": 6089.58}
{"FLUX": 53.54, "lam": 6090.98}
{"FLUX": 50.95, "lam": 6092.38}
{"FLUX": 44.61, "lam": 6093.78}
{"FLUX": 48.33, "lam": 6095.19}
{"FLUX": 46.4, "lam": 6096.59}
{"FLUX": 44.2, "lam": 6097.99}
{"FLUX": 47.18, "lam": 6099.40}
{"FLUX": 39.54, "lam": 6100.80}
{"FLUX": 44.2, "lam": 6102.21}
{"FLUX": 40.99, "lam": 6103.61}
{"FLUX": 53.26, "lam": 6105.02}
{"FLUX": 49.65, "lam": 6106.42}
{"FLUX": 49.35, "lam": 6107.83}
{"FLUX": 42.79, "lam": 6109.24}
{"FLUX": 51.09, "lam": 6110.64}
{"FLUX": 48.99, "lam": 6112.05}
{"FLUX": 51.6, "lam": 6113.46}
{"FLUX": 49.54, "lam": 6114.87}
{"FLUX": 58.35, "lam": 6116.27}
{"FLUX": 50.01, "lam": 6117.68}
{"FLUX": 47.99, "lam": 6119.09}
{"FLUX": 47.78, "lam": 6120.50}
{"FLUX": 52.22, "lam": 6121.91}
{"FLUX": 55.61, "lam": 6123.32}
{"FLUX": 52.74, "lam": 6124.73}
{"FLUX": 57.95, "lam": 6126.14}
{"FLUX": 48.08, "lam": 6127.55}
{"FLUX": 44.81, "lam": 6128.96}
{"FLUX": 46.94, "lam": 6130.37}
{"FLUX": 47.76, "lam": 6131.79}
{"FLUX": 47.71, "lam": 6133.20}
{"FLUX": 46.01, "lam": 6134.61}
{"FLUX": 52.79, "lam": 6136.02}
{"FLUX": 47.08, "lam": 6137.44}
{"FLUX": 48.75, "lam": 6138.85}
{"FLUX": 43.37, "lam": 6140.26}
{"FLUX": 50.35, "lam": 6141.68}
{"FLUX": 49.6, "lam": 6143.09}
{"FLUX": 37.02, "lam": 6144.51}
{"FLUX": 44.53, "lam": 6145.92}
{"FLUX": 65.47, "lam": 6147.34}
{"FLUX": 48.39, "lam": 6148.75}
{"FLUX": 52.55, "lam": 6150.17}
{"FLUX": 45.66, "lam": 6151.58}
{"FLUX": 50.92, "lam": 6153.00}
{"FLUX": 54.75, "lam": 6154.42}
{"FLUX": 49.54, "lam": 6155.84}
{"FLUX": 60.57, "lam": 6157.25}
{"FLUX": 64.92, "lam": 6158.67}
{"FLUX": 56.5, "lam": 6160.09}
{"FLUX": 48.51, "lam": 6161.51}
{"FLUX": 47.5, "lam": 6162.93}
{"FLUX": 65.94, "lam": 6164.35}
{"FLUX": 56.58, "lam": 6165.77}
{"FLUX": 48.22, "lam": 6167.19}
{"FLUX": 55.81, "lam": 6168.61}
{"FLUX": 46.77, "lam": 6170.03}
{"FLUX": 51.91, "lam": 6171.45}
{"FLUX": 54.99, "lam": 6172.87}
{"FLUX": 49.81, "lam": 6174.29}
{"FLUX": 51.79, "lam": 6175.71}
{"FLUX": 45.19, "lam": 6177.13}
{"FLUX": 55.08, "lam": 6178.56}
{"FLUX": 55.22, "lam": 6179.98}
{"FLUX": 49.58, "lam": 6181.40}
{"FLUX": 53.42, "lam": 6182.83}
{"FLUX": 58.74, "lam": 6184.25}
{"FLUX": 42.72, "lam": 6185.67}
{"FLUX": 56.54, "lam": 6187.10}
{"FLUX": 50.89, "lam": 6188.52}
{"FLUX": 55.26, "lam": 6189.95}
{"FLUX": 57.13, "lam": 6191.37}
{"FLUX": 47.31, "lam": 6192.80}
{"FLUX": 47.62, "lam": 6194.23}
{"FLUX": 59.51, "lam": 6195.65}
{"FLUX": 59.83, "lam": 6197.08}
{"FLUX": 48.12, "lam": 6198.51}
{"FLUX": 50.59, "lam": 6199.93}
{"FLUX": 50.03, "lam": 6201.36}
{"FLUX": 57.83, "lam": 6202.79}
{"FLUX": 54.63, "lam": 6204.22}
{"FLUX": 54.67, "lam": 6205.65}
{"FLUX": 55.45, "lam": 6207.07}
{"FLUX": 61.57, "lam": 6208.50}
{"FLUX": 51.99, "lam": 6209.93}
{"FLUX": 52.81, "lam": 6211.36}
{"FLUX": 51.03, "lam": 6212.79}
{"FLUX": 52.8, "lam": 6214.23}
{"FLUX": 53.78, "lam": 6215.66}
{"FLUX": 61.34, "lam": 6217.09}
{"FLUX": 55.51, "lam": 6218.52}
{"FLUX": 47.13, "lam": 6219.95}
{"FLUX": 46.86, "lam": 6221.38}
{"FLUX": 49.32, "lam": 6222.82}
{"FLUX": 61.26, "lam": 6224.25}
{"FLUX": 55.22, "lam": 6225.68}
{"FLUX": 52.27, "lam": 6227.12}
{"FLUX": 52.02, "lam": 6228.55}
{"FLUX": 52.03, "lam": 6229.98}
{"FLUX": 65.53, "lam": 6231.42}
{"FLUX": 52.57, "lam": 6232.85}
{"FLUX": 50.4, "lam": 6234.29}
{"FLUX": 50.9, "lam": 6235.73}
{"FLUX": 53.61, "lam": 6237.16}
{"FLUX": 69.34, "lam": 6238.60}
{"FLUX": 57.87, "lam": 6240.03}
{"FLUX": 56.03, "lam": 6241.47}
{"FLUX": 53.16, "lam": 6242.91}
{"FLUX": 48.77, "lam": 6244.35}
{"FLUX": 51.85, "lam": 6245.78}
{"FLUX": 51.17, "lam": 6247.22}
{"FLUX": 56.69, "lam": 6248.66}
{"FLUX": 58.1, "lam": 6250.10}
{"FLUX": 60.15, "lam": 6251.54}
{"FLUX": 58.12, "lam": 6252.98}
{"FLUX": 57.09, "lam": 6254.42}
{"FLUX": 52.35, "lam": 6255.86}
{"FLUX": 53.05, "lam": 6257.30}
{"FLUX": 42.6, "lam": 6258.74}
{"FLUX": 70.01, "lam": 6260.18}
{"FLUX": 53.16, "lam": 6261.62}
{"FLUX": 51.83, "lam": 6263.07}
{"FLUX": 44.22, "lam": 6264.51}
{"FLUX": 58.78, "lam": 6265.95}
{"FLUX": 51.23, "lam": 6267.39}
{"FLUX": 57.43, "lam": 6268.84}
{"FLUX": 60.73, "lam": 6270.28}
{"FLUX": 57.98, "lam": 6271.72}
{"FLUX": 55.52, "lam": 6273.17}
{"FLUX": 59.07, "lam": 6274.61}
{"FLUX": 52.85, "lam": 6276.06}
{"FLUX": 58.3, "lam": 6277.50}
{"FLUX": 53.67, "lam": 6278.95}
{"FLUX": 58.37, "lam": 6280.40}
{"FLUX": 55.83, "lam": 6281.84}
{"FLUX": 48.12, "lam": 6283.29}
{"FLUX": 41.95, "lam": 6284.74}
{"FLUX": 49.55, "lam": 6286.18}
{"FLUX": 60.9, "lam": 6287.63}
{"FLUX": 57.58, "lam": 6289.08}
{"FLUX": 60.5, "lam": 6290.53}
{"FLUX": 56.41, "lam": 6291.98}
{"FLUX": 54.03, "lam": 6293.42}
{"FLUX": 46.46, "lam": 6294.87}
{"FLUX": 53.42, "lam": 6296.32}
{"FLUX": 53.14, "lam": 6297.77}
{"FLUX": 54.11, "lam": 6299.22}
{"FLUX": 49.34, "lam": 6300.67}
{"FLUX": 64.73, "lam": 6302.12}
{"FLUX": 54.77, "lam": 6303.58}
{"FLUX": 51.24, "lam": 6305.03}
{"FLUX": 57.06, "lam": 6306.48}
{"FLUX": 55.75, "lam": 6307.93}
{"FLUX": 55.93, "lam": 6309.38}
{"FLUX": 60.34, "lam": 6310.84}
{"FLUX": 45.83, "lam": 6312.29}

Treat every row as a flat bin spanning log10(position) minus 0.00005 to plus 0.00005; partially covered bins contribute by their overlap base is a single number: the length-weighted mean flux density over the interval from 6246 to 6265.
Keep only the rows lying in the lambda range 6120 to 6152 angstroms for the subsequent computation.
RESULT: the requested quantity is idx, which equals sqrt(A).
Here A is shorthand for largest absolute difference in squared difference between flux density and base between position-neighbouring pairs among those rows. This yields 16.8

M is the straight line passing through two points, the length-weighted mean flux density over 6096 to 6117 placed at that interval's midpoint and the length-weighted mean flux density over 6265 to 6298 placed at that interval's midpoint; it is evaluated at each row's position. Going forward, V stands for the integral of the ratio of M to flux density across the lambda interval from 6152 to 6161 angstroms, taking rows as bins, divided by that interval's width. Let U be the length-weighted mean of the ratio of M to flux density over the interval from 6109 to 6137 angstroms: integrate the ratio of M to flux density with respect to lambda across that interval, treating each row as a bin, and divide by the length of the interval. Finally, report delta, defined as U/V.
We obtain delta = 1.08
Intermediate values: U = 0.97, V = 0.90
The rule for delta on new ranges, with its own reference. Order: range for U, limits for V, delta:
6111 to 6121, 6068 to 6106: 0.99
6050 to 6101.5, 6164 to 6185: 0.97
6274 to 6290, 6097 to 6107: 0.97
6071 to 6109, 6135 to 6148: 0.93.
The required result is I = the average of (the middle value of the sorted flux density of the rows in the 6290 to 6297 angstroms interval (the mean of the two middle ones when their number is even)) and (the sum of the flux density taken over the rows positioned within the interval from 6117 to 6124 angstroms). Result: 154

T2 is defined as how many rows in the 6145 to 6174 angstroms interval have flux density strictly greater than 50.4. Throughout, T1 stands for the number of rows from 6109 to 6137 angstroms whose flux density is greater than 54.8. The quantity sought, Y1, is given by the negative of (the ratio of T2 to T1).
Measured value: -4.0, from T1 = 3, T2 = 12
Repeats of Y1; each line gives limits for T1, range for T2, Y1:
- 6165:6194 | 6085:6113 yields -0.8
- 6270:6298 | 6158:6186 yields -1.1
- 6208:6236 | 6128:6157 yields -0.8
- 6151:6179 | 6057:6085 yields -1.5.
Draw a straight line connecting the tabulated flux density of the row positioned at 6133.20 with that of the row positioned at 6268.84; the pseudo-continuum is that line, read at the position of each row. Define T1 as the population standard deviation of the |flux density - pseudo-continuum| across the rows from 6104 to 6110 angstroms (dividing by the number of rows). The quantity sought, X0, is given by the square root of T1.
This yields 1.33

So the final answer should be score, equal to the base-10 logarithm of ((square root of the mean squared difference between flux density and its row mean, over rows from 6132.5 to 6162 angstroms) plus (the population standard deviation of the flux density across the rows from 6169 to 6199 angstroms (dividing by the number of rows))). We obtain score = 1.059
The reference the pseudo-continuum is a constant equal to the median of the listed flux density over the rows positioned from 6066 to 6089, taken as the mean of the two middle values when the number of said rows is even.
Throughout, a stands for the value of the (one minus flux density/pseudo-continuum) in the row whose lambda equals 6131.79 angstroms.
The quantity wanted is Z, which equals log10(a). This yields -1.24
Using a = 0.057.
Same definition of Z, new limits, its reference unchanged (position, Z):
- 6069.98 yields -0.99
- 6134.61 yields -1.04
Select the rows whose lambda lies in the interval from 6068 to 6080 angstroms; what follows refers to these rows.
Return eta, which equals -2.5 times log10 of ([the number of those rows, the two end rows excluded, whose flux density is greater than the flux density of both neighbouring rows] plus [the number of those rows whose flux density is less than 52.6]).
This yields -2.3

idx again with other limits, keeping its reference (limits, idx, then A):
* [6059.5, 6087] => 11.2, 126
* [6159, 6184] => 11.2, 126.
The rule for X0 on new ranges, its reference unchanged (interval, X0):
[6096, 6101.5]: 1.40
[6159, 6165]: 2.41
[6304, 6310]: 1.47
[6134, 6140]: 1.30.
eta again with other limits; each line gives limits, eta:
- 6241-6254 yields -1.7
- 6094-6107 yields -2.6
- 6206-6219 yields -1.7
